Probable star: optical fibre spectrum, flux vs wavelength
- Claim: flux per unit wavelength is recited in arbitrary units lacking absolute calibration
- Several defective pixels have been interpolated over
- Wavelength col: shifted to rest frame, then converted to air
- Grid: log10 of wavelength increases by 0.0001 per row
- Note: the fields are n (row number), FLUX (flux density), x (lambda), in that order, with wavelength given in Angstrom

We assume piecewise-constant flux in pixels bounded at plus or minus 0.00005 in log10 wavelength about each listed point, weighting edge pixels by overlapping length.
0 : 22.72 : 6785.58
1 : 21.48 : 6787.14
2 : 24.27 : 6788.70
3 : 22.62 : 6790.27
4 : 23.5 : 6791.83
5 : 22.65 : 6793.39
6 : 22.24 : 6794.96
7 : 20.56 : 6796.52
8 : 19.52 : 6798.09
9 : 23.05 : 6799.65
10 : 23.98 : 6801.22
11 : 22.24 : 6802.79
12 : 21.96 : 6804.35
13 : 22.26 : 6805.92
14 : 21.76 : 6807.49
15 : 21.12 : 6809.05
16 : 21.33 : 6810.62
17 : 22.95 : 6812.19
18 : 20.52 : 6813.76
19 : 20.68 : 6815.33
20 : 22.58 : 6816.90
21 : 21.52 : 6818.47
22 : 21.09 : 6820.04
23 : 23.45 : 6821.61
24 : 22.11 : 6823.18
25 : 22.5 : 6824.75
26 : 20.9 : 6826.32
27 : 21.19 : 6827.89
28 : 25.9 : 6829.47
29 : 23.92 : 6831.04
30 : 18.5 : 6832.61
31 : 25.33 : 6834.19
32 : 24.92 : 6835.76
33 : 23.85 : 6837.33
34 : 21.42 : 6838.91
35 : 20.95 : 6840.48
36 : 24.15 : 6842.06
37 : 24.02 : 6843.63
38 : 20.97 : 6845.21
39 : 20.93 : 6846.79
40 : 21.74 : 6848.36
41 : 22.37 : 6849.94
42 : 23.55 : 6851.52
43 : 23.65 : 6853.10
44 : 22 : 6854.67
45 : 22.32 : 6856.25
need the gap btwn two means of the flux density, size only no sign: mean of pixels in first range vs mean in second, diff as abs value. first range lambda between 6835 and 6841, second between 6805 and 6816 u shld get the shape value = 1.3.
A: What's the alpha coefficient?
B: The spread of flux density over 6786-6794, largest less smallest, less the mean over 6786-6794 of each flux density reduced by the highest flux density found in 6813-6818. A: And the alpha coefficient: 2.47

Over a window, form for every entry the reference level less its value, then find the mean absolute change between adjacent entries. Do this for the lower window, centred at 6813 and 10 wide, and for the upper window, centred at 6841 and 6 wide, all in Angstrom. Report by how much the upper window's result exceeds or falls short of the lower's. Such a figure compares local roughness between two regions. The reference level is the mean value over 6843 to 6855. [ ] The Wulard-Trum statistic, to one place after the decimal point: 0.0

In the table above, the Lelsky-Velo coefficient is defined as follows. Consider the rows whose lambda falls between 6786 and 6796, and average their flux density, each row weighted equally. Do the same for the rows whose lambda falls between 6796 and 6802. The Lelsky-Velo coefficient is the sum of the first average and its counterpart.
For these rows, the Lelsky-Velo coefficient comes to 44.6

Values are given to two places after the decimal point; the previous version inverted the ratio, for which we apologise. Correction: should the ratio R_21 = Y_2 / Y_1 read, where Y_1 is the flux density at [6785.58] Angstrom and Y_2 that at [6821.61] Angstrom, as 1.03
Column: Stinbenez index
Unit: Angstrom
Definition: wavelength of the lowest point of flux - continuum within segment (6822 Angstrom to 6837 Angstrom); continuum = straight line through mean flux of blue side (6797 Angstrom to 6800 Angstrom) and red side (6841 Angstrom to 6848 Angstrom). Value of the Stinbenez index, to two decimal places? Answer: 6832.61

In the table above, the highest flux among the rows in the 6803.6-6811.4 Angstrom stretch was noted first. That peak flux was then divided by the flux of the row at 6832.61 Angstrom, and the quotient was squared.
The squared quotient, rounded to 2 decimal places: 1.45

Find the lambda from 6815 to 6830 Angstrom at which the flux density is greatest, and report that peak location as 6829.47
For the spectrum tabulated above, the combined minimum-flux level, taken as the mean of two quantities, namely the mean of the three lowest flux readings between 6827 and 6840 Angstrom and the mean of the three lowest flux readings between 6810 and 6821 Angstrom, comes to 20.6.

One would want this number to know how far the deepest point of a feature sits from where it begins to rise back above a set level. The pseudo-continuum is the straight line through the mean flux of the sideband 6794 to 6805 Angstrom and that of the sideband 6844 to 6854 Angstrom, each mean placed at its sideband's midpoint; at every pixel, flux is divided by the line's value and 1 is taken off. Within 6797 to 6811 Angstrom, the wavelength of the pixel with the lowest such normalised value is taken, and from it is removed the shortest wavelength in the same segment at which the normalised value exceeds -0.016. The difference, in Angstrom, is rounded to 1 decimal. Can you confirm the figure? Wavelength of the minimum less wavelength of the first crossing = -1.6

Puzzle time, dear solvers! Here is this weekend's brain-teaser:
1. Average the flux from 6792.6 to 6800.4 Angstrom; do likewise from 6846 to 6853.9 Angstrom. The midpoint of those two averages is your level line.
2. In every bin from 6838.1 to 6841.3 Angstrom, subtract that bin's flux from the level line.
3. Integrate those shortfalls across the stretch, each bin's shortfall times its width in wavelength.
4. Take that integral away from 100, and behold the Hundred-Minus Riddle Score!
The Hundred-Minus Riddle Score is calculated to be 97.4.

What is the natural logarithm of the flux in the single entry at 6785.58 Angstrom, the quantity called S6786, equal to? 3.12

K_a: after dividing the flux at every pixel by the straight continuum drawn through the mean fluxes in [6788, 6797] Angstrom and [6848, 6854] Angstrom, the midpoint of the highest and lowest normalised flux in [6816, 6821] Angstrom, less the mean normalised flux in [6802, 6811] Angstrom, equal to 0.00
